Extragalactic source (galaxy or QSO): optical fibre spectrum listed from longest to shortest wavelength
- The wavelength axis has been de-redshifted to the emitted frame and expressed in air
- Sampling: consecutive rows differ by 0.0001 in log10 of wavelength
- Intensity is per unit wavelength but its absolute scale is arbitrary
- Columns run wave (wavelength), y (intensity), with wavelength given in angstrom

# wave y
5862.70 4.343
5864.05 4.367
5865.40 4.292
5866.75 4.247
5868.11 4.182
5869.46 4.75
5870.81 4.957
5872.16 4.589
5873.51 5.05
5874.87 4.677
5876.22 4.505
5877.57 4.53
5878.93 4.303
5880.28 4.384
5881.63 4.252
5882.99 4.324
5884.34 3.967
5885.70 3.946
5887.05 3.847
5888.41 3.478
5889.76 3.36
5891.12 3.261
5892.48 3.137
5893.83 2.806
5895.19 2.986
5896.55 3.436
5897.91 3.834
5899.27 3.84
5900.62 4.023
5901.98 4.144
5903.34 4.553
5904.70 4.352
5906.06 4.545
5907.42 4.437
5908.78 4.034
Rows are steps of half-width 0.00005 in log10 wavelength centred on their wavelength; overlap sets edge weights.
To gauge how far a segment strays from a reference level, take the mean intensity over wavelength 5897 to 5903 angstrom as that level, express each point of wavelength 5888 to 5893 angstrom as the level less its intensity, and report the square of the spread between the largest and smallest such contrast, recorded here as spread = 0.12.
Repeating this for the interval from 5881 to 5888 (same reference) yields 0.23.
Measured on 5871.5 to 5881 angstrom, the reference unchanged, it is 0.56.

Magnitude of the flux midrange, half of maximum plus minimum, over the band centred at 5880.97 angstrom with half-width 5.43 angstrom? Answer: -1.57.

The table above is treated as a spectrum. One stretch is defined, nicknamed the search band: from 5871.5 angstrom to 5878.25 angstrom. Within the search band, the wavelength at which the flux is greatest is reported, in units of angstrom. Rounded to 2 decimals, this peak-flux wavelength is 5873.51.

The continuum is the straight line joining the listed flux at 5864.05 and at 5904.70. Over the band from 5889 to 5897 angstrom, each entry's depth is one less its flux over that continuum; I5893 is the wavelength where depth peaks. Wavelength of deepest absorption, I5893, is 5893.83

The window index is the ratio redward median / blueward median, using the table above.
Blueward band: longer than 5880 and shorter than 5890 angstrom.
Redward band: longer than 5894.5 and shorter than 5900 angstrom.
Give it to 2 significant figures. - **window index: 0.92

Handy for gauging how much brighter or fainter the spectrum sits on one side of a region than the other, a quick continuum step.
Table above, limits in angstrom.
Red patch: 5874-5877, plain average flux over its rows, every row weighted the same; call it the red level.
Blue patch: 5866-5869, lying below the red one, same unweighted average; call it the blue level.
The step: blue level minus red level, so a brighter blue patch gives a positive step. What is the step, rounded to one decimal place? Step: -0.4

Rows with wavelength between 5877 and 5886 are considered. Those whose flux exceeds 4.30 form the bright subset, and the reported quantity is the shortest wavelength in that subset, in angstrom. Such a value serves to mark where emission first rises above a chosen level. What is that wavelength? 5877.57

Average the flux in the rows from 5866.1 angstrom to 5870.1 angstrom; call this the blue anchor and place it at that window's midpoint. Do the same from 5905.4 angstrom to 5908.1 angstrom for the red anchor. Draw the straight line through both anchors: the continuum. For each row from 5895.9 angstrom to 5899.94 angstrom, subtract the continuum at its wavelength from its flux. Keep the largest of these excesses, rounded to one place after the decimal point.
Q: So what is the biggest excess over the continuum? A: -0.6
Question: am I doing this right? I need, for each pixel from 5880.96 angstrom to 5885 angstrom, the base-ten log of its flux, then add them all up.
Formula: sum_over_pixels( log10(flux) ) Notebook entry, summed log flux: 1.9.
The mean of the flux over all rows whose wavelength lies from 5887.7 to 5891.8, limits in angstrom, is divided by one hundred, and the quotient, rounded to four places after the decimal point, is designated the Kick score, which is 0.0337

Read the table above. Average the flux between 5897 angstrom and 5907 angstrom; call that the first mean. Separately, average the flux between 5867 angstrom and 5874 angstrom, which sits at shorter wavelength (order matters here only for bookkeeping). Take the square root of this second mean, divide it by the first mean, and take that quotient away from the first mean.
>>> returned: 3.7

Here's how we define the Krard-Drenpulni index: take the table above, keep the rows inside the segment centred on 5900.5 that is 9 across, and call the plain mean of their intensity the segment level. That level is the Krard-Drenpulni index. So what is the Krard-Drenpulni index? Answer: 4.0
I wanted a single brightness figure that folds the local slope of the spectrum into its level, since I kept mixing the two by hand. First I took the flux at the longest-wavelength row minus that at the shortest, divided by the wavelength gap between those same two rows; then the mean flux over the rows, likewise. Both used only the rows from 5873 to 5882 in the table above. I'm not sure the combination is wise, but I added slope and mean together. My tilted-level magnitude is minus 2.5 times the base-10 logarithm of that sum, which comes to -1.62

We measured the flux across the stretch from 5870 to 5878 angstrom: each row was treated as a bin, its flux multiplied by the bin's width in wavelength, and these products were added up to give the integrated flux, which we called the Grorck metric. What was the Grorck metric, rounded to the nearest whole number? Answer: 38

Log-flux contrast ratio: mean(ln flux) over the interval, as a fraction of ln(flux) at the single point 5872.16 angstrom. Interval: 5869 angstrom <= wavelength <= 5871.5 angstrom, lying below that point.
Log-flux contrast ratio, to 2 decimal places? 1.04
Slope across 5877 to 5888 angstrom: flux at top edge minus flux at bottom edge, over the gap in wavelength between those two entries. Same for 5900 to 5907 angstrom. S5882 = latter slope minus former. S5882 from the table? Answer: 0.17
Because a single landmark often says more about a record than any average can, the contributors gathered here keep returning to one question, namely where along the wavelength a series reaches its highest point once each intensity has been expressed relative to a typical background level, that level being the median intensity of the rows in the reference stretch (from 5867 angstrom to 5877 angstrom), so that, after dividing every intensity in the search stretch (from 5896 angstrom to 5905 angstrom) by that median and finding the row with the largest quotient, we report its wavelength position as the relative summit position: 5903.34 angstrom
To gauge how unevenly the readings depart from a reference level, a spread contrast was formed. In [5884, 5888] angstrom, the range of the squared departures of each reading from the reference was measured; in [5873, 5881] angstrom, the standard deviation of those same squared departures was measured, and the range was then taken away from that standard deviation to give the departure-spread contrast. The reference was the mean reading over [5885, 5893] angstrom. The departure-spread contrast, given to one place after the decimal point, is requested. 0.5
